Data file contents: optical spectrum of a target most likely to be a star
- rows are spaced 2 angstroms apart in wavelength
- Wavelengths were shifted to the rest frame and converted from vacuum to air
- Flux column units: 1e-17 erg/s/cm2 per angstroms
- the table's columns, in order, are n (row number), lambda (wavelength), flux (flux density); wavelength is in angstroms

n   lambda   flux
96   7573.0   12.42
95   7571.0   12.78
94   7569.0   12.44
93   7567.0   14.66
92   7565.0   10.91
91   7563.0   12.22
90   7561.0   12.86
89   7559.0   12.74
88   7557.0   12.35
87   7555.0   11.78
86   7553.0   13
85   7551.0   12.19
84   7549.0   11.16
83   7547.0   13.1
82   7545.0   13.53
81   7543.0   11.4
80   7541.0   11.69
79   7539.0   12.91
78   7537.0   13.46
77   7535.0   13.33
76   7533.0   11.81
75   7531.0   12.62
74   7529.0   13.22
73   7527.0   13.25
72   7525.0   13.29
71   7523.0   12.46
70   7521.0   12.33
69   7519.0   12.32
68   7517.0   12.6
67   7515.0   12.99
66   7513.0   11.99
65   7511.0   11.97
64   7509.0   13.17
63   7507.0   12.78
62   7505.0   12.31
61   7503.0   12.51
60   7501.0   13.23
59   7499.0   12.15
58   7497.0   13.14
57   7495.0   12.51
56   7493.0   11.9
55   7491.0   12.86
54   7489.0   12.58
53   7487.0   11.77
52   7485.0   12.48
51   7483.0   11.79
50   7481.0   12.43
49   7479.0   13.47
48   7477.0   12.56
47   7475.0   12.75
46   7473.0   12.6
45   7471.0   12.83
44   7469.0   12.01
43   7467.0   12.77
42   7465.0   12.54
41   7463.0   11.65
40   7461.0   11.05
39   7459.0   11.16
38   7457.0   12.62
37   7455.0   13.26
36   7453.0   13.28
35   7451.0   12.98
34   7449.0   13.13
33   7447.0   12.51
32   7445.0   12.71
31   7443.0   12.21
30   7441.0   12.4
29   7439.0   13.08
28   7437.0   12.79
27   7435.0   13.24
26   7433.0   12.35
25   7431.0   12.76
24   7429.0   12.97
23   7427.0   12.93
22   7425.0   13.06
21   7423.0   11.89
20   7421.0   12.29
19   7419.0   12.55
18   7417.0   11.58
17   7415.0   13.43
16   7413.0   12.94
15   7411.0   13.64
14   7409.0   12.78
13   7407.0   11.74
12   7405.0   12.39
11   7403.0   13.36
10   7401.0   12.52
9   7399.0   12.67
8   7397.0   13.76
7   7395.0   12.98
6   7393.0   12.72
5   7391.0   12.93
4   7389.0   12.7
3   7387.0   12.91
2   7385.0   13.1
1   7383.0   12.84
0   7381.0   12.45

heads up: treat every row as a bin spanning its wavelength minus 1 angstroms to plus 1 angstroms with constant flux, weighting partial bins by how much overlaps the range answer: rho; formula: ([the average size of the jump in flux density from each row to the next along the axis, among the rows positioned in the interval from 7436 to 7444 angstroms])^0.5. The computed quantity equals 0.62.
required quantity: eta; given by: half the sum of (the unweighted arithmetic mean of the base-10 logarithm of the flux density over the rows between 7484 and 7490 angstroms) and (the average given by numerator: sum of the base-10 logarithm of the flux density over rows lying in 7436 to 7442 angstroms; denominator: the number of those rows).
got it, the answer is 1.10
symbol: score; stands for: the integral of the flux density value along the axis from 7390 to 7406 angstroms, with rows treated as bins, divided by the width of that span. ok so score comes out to 12.9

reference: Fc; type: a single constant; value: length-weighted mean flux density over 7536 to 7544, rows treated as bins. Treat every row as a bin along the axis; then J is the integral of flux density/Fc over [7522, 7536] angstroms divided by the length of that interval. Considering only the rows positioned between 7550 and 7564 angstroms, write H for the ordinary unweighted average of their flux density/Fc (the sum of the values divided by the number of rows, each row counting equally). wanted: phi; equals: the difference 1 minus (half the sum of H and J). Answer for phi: -0.023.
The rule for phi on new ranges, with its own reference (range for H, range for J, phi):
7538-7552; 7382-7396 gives -0.018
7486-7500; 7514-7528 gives -0.018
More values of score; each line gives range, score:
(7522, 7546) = 12.7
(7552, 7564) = 12.5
